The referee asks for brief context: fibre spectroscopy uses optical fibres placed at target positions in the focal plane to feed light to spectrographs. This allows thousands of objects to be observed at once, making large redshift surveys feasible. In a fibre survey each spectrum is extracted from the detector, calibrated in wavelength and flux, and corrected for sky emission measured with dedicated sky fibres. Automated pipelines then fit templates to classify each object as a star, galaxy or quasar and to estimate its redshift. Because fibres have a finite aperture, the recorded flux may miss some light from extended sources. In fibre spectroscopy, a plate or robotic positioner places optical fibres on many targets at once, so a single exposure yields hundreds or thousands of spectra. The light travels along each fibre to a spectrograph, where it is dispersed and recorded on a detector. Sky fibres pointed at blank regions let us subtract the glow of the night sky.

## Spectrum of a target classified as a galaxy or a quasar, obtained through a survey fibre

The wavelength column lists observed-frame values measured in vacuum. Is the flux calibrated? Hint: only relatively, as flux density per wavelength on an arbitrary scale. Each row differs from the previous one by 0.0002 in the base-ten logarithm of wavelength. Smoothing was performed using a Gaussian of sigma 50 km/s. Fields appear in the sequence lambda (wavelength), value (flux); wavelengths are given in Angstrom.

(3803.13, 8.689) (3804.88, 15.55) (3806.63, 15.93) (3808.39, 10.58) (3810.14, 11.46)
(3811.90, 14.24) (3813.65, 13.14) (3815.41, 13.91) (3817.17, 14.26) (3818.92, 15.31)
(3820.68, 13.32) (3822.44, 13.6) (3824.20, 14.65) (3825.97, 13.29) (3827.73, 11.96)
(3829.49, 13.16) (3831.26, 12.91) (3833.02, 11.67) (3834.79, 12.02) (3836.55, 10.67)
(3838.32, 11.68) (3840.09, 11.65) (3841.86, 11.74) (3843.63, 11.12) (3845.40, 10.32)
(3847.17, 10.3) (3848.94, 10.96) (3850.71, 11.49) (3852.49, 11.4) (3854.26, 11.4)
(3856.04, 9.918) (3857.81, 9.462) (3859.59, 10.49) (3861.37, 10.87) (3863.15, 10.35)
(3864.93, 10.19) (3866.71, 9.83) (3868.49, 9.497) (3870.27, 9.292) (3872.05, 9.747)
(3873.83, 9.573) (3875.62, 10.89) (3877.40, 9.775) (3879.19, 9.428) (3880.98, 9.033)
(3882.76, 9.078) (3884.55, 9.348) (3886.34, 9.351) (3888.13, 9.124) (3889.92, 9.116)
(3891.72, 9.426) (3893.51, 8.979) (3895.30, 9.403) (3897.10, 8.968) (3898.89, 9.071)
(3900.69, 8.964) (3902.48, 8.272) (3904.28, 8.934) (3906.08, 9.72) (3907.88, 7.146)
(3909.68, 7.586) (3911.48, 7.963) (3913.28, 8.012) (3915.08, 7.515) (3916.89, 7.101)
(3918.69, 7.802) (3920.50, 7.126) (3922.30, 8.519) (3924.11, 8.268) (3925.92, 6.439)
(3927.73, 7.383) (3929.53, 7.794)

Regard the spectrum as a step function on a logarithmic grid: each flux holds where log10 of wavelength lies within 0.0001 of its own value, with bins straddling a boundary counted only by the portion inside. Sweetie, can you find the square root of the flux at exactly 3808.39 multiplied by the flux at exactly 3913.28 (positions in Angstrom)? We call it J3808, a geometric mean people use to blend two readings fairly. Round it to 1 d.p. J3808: 9.2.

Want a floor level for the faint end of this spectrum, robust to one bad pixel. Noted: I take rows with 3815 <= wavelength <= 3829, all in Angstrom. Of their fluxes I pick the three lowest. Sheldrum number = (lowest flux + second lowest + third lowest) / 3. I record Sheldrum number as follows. 12.9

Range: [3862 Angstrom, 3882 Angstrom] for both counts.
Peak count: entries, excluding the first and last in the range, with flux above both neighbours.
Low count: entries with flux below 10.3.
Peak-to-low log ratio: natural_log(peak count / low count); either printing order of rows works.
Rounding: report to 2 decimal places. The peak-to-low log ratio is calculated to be -1.50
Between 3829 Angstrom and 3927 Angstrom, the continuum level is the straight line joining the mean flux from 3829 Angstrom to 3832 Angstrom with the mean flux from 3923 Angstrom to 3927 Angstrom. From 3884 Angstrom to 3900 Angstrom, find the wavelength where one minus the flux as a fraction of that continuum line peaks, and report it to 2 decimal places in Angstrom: 3888.13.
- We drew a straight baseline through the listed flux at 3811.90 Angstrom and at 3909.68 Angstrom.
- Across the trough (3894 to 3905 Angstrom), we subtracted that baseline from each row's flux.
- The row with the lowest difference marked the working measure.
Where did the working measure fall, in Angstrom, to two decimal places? 3902.48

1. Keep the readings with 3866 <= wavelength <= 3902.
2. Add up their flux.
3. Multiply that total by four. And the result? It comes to 752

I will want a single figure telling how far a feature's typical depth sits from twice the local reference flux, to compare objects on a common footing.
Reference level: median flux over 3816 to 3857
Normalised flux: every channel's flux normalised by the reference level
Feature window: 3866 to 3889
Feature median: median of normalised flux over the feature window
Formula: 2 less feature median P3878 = 1.19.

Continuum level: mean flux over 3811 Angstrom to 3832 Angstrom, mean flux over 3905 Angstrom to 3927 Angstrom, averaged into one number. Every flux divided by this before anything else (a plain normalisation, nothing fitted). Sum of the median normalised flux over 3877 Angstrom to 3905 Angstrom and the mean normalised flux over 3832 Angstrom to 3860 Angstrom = 1.88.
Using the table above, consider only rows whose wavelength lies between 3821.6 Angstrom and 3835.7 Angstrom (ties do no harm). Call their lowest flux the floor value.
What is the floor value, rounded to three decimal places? 11.670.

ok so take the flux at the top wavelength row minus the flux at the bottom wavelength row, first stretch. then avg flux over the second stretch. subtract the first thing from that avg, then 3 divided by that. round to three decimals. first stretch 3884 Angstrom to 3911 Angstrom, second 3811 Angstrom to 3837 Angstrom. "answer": 0.200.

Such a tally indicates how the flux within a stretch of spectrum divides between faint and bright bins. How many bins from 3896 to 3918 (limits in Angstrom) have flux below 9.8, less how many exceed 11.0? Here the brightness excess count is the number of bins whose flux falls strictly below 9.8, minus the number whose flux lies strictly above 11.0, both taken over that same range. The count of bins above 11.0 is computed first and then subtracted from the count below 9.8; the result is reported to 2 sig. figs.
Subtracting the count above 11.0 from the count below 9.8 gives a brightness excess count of 12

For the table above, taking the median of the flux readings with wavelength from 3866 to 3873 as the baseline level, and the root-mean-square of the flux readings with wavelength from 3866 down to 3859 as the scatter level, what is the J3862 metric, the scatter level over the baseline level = 1.09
